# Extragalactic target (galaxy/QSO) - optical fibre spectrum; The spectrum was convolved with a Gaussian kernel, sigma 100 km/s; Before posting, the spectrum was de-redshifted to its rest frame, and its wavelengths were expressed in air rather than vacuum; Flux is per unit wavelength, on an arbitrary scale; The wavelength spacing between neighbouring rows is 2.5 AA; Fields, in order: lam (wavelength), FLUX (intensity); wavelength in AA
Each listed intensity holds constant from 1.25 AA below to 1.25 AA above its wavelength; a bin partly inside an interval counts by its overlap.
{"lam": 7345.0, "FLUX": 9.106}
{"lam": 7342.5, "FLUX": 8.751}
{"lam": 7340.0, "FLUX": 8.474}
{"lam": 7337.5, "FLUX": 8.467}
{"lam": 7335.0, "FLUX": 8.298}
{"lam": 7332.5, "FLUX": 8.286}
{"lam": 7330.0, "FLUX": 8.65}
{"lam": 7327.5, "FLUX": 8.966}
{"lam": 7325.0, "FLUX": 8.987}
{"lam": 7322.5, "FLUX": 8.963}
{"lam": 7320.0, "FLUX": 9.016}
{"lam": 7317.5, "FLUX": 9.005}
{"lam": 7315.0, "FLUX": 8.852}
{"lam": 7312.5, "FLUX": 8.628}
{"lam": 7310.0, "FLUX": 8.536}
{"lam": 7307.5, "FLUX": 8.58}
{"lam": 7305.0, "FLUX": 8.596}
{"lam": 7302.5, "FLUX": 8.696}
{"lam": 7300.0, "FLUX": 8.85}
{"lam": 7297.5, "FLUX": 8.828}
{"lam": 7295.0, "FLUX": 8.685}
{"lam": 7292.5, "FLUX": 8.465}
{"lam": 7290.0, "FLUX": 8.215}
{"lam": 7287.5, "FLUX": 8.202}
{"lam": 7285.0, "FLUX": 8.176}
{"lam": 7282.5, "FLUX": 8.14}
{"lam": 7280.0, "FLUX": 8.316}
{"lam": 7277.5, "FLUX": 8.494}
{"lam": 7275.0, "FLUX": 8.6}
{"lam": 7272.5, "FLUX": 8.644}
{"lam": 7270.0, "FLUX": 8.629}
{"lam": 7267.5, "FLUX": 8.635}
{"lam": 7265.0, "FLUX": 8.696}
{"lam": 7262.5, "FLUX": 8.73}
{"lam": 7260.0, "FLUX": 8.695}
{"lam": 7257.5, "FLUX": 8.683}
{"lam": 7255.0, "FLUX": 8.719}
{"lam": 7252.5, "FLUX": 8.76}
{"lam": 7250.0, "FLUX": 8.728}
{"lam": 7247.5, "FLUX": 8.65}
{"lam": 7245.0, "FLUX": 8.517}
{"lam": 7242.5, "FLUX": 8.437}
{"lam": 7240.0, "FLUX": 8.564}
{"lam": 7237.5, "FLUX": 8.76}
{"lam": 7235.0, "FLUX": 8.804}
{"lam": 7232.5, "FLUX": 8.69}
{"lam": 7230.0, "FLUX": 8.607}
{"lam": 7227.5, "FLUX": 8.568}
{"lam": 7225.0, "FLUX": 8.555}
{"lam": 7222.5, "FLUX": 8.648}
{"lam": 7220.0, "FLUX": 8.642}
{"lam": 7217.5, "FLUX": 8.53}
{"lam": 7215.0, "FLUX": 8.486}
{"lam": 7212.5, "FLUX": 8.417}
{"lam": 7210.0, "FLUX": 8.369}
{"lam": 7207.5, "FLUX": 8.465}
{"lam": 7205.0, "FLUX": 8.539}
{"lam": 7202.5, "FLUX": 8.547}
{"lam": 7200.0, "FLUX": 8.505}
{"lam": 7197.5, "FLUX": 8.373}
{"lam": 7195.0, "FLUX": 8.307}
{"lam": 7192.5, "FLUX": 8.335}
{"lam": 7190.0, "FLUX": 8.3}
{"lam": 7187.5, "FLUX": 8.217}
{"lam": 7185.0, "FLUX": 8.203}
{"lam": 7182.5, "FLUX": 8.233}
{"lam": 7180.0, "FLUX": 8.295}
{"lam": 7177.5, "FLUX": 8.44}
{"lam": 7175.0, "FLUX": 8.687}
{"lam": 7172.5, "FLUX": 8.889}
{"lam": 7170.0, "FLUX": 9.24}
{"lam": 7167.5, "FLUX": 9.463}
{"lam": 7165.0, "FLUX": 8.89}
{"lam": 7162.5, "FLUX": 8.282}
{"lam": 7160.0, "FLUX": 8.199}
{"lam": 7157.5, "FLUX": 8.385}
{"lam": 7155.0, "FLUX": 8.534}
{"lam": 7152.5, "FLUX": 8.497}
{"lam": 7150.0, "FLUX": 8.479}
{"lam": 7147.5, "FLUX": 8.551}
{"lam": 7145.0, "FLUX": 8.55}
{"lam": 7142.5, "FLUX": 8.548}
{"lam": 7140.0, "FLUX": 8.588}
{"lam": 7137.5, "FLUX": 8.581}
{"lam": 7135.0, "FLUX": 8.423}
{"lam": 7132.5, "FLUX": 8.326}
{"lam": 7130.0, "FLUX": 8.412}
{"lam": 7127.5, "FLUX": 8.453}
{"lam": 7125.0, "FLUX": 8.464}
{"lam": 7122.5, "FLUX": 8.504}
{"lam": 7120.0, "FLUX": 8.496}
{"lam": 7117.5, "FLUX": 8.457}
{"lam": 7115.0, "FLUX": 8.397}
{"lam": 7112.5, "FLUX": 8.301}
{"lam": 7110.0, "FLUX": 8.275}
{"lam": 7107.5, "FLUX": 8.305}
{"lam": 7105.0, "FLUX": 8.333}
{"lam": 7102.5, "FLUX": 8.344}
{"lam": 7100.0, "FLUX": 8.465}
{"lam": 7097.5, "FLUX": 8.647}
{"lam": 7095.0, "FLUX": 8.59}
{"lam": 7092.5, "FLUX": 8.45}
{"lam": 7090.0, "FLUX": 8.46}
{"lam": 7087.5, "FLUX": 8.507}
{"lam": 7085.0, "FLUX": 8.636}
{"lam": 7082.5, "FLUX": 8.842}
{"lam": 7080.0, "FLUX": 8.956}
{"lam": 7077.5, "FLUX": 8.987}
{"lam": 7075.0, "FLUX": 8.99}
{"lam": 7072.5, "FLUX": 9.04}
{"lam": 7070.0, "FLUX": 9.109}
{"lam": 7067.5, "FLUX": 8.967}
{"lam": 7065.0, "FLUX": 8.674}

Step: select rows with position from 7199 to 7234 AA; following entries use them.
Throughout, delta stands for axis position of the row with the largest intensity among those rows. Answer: 7232.5 AA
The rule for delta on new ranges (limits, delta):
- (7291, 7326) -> 7320.0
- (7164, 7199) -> 7167.5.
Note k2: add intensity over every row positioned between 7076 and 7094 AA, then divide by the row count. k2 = 8.69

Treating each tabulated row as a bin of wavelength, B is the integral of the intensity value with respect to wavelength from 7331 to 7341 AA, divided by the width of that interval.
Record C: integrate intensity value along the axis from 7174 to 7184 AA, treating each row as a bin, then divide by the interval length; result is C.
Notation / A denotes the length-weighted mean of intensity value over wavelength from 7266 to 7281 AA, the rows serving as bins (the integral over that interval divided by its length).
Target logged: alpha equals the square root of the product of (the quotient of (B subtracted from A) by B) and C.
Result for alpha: 0.42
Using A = 8.56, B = 8.39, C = 8.40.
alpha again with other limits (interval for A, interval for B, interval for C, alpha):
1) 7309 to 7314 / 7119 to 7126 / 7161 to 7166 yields 0.33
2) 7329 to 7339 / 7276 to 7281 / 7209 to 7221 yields 0.04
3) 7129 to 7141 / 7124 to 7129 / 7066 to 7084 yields 0.10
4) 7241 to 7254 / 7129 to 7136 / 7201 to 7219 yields 0.49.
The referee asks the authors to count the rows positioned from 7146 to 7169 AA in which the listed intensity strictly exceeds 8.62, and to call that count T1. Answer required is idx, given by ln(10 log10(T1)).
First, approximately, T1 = 2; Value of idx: 1.1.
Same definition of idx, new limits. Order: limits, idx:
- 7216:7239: 1.9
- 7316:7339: 2.1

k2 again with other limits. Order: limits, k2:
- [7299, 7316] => 8.68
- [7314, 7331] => 8.92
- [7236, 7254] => 8.63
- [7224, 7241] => 8.65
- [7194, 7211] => 8.44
